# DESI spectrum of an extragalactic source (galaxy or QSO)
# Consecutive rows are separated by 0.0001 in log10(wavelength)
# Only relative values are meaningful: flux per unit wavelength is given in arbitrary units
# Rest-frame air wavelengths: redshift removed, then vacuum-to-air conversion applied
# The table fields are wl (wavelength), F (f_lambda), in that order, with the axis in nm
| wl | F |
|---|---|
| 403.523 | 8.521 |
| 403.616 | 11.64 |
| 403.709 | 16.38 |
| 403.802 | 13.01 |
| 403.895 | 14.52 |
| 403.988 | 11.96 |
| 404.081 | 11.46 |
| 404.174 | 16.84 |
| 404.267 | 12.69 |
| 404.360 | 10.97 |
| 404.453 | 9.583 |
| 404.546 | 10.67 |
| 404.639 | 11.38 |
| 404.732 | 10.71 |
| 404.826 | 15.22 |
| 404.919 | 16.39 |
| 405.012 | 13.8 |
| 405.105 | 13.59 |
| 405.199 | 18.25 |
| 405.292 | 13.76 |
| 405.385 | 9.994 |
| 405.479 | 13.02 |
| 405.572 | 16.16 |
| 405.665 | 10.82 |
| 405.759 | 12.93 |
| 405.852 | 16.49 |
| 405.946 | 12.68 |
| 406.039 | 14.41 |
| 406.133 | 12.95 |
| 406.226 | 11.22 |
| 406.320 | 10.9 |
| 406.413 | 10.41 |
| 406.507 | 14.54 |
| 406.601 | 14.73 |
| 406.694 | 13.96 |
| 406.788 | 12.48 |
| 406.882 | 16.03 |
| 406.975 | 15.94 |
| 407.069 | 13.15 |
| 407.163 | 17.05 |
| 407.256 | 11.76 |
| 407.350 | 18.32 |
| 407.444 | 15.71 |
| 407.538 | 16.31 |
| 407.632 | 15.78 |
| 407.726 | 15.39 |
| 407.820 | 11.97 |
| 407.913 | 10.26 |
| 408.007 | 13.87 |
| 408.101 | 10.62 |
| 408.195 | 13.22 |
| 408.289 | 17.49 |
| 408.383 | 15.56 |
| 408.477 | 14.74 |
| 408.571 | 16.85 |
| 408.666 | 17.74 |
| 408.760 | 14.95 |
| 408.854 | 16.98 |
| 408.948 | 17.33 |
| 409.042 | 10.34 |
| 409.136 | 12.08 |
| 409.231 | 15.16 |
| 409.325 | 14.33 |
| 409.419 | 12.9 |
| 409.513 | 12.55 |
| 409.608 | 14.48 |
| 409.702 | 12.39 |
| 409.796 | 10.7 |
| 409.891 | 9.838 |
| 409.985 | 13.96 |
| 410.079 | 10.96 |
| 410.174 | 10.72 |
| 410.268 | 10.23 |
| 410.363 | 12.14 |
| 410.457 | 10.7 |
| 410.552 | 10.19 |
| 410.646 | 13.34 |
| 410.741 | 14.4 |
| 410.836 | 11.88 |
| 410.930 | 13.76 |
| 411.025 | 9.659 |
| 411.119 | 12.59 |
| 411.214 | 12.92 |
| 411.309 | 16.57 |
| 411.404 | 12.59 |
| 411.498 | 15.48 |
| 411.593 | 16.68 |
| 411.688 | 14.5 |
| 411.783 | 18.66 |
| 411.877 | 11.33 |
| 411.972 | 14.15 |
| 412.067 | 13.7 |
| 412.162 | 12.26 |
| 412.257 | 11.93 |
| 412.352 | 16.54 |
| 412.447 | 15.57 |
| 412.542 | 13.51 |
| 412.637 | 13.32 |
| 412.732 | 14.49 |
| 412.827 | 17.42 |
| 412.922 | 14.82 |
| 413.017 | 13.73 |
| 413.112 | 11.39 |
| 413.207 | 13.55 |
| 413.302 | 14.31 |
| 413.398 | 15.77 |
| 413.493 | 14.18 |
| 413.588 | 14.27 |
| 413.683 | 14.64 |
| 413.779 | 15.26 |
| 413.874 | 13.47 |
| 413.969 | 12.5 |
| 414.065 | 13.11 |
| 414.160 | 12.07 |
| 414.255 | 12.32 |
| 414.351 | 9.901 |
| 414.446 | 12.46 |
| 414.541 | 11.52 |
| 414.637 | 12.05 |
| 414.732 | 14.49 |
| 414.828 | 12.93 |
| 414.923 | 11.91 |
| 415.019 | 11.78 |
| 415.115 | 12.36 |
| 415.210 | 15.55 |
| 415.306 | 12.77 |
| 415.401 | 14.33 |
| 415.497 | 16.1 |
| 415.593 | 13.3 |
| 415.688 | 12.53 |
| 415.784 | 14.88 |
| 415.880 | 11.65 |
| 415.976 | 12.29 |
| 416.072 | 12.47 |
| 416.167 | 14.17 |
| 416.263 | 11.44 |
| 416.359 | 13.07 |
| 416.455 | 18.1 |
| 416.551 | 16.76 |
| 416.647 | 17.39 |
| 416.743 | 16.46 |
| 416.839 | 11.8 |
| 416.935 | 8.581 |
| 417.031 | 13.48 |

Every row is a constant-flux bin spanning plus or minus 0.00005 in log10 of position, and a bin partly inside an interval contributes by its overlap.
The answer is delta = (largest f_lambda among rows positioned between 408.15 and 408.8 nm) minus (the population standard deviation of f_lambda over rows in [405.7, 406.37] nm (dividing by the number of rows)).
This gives 16.0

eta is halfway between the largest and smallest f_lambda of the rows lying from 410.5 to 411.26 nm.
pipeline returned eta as 12.0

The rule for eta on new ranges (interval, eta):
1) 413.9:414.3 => 12.6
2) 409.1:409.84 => 12.9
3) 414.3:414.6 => 11.2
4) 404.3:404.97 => 13.0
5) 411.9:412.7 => 14.2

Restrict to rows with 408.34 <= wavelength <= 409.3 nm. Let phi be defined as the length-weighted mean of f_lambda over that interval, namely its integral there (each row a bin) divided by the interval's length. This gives 15.1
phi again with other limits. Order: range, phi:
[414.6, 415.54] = 13.4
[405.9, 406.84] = 12.8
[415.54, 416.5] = 13.4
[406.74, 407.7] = 15.2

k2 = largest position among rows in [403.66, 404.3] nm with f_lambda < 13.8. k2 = 404.267 nm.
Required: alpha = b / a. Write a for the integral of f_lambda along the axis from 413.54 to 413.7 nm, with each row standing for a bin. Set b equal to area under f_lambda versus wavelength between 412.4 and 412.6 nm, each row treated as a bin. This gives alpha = 1.3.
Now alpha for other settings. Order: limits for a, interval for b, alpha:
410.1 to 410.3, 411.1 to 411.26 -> 1.0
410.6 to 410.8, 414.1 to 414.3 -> 0.9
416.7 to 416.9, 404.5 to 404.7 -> 0.8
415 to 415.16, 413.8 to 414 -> 1.4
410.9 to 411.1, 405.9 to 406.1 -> 1.2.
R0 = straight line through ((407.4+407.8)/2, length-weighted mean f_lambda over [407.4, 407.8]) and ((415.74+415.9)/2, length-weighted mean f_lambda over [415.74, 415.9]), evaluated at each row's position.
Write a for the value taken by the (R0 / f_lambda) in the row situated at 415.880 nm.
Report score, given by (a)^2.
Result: 1.3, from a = 1.2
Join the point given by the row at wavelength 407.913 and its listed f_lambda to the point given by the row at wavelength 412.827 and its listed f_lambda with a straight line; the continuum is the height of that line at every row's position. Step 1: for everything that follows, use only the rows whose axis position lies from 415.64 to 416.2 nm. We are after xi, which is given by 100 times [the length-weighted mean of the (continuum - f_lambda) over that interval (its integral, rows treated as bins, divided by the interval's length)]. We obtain 897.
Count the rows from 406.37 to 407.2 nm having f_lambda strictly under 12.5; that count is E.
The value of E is 2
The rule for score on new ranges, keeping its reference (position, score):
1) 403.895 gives 1.3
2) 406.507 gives 1.2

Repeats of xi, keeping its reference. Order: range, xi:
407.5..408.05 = -384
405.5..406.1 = -668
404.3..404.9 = -625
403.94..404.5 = -738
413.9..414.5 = 732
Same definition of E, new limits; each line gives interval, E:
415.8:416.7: 4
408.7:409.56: 2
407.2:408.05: 3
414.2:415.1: 7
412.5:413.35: 1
